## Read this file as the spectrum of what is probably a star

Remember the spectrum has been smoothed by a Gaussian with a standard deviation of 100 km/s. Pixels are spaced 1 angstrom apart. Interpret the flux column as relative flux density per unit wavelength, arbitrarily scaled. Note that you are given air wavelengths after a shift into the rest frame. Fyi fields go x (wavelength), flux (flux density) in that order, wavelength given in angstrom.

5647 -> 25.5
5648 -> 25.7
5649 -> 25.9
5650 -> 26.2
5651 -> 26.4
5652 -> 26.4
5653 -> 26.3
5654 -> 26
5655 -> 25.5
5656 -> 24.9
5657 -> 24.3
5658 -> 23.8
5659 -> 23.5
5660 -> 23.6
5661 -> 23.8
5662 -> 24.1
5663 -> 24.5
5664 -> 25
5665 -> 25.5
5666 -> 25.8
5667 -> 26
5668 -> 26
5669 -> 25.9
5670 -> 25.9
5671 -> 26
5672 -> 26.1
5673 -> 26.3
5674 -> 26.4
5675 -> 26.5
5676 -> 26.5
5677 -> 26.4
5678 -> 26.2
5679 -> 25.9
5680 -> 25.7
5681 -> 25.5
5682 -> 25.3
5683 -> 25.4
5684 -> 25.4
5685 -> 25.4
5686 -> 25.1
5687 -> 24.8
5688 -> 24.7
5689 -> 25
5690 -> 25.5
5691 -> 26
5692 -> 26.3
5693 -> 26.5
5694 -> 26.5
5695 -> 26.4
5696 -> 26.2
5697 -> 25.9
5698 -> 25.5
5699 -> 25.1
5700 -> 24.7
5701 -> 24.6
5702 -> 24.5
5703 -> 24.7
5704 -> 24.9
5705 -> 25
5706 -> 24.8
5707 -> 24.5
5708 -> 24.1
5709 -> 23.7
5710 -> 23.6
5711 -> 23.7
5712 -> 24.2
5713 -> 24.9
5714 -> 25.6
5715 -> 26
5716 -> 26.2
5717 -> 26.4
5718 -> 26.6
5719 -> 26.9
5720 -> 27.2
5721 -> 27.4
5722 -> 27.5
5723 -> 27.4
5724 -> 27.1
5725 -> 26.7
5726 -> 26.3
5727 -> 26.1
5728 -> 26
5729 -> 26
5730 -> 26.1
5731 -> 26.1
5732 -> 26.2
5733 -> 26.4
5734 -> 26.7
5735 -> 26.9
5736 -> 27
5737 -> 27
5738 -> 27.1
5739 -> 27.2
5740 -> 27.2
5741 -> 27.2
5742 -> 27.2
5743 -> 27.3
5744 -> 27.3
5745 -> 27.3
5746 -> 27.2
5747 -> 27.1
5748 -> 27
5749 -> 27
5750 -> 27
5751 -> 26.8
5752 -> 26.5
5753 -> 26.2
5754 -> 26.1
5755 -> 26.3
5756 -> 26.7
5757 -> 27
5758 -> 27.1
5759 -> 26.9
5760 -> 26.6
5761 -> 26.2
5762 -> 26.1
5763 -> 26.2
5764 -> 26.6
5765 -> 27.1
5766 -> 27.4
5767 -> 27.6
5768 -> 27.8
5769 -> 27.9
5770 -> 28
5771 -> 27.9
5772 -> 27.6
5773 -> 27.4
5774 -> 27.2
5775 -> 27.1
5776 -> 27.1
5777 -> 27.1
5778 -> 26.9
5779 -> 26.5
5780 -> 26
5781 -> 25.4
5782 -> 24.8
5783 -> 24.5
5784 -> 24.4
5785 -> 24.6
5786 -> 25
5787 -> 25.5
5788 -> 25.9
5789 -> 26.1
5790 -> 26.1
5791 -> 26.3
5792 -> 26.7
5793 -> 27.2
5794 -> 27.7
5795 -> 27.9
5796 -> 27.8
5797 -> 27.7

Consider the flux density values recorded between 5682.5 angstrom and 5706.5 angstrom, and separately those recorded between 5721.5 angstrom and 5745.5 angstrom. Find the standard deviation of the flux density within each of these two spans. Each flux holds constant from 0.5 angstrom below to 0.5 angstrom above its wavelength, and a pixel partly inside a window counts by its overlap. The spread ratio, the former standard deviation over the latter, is 1.3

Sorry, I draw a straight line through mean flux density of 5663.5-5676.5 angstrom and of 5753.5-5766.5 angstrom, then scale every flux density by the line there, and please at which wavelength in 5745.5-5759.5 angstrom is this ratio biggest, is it 5746 angstrom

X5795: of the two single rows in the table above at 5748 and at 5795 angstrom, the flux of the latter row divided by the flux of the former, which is 1.033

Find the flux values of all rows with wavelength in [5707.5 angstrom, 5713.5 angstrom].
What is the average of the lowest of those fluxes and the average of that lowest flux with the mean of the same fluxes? 23.7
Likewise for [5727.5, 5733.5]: 26.0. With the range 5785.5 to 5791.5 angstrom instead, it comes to 25.2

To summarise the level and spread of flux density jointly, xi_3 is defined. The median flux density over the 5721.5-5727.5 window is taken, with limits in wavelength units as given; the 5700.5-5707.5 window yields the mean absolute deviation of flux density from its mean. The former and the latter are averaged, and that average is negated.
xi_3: -13.5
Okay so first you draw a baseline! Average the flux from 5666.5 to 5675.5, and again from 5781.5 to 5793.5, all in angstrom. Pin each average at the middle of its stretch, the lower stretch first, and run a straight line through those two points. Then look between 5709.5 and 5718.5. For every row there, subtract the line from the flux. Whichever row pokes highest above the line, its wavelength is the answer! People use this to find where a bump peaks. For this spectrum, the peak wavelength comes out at 5718 angstrom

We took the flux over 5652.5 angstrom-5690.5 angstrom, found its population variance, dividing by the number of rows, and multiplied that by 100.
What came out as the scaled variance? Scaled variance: 71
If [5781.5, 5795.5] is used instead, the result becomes 128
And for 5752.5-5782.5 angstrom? 55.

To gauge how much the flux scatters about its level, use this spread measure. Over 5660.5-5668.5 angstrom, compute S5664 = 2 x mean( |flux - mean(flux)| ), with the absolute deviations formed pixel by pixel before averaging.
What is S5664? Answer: 1.5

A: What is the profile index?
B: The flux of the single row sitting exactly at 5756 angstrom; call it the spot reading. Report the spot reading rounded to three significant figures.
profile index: 26.7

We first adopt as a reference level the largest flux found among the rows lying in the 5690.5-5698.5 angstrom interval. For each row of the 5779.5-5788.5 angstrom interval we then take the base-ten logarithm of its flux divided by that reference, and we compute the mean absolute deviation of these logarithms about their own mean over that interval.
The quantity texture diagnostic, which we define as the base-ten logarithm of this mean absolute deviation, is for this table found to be -2.05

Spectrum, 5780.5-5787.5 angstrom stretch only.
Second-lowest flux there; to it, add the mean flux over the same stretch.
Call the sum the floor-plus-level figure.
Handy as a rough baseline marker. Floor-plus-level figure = 49.4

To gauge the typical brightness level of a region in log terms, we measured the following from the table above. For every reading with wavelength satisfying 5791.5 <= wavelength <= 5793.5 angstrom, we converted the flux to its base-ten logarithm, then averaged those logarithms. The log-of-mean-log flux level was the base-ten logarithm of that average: 0.156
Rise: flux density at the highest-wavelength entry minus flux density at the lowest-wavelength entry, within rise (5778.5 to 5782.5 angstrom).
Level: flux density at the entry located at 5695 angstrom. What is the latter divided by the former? -16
